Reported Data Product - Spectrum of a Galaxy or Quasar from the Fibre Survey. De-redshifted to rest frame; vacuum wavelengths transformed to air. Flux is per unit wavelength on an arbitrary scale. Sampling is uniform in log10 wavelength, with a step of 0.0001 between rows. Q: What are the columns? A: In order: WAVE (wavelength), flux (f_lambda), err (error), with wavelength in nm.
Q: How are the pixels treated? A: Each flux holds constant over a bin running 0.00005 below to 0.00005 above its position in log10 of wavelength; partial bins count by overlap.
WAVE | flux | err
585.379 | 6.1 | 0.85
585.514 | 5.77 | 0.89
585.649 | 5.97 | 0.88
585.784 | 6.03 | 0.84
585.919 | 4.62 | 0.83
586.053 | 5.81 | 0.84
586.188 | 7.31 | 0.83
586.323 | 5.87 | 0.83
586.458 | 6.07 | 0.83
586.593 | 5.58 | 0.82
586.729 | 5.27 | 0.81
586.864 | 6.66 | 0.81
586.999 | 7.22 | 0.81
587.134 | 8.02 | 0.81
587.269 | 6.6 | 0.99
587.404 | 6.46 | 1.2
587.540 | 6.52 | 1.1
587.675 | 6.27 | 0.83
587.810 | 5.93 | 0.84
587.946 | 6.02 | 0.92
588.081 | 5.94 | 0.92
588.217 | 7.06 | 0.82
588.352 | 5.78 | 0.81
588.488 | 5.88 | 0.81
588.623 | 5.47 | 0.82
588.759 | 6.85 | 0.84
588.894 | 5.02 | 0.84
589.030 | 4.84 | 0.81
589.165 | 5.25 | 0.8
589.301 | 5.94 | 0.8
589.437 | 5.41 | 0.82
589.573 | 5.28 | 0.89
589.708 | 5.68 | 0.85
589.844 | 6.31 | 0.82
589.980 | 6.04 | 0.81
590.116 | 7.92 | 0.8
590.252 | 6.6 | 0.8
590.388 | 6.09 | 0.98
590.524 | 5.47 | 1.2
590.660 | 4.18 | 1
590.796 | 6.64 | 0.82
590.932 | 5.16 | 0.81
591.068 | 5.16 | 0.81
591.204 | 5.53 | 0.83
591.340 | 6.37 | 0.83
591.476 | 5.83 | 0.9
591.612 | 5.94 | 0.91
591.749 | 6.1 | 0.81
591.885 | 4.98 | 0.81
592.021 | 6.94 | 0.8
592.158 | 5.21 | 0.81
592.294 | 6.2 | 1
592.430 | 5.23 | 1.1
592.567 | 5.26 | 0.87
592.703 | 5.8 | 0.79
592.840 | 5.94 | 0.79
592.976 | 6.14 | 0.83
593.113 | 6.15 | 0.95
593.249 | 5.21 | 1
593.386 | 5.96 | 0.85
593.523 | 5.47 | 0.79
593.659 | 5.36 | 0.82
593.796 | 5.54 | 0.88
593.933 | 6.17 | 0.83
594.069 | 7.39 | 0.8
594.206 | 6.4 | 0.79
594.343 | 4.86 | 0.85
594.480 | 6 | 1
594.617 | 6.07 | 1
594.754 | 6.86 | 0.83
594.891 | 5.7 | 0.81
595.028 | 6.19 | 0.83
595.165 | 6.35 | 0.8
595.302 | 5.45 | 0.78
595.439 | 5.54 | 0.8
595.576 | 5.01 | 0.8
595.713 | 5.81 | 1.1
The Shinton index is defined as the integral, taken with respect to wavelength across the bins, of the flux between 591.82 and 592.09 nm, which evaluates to 1.6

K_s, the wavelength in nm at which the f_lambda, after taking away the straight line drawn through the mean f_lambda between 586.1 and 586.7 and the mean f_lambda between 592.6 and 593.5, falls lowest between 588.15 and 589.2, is 589.030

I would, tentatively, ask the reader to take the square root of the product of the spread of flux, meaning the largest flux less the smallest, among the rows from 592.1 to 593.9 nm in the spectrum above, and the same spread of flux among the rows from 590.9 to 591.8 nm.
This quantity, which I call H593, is 1.1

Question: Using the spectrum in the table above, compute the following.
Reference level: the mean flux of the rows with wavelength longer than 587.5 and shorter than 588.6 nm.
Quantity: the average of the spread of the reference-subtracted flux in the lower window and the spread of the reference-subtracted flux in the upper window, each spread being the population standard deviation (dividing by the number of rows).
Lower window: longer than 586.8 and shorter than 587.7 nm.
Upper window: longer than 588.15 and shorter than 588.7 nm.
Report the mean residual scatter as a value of 0.58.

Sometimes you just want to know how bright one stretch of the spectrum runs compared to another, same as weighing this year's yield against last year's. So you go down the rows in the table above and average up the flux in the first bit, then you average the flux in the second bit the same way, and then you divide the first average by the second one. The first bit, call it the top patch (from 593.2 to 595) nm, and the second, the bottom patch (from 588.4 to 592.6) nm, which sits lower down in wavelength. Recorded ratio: 1.03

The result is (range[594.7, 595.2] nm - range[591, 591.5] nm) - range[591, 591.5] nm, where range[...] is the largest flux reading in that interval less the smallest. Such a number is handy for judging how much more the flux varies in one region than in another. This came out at -1.3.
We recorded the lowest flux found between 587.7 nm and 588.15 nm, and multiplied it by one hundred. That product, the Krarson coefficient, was 593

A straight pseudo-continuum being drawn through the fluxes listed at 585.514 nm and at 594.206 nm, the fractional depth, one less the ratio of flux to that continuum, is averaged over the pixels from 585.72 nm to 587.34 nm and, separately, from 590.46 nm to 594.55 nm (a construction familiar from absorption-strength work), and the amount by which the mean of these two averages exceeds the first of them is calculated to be 0.08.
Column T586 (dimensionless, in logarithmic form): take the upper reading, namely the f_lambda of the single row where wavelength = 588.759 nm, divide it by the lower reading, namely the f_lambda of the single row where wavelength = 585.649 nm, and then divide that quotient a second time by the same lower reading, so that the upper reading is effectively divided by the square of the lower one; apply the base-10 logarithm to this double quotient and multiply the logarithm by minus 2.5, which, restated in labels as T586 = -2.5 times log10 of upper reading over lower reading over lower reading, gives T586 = 1.79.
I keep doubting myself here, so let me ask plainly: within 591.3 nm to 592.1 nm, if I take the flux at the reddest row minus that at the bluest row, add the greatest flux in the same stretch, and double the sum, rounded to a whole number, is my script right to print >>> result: 15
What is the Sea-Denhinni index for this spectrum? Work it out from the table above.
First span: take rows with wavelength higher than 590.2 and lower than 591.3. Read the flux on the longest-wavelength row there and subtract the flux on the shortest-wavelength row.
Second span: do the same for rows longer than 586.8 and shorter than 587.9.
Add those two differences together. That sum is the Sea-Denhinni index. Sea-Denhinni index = -1.8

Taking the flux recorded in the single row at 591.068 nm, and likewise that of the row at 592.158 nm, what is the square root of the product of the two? 5.18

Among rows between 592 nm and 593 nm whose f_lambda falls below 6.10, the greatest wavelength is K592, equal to 592.840 nm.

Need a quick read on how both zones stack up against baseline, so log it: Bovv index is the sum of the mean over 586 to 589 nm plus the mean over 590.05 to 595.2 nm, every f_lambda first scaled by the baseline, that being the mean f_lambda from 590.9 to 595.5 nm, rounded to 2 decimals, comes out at 2.08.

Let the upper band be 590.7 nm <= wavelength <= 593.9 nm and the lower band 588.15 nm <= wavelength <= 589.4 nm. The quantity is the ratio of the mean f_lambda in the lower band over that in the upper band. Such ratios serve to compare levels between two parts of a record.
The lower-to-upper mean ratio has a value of 1.01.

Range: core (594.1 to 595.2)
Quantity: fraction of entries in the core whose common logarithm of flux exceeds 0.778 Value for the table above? 0.75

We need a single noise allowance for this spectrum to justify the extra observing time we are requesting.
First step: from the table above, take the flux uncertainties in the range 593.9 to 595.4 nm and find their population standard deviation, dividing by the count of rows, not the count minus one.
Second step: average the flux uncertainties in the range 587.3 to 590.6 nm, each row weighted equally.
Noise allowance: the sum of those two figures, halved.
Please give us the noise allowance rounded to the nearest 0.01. 0.48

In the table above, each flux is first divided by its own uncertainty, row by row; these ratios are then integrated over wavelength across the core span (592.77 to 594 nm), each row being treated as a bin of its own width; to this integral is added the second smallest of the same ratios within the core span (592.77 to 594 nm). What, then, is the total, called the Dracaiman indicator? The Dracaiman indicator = 14.6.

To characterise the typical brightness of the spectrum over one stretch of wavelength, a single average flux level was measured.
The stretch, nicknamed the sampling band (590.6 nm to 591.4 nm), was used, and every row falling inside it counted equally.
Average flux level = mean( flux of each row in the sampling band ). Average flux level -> 5.5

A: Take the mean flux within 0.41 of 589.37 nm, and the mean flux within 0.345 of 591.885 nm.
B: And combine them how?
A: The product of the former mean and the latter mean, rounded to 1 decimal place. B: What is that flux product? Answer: 31.5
